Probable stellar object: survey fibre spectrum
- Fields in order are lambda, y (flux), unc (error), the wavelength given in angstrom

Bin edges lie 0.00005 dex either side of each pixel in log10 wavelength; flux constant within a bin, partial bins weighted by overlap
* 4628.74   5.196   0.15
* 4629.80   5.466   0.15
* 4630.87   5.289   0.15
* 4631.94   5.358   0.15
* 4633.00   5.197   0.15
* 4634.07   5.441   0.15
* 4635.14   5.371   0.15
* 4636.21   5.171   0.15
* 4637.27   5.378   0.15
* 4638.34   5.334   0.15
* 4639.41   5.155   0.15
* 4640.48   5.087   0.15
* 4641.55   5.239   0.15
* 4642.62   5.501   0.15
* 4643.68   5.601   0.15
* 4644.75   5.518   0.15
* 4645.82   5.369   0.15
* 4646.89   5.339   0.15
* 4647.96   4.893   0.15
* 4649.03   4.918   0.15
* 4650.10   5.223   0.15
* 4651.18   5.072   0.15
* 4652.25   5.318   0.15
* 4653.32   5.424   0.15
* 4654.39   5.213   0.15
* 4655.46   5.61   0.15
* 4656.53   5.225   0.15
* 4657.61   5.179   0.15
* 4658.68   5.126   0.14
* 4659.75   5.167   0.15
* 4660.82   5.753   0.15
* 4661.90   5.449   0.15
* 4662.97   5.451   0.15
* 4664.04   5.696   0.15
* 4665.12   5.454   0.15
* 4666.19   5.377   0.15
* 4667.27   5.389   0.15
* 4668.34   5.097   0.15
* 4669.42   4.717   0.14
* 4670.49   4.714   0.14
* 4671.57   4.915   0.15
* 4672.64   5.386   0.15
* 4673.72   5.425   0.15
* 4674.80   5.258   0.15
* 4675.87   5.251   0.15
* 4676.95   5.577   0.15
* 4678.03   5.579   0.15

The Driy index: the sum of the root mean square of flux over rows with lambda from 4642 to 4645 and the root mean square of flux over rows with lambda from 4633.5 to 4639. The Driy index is 10.9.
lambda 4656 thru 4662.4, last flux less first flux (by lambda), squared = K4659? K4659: 0.050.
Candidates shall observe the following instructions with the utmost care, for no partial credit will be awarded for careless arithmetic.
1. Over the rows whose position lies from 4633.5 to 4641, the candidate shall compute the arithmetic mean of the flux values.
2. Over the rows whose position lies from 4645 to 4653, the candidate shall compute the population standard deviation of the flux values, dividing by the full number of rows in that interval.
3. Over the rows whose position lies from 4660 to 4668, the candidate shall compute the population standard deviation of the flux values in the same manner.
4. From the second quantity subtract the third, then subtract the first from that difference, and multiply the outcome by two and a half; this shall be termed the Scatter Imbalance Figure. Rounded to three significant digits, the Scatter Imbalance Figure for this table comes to -13.1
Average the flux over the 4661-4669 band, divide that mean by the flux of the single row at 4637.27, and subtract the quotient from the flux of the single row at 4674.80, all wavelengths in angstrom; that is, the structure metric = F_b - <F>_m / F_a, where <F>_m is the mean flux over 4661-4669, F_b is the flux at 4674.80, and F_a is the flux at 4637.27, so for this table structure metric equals 4.3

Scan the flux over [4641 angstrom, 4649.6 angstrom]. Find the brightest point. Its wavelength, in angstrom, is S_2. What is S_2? 4643.68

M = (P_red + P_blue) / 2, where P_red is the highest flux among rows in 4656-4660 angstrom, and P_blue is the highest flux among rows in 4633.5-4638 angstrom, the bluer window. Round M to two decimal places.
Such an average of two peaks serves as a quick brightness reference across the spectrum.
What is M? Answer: 5.33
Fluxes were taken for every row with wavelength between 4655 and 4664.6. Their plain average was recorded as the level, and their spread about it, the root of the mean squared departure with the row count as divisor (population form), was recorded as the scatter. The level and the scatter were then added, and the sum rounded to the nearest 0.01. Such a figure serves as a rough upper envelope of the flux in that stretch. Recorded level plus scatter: 5.63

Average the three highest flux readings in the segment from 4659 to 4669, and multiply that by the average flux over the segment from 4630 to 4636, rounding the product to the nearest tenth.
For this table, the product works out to 30.0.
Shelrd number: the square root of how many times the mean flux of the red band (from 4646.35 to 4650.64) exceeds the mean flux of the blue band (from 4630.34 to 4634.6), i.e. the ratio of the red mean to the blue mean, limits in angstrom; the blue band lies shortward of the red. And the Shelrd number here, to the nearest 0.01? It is 0.98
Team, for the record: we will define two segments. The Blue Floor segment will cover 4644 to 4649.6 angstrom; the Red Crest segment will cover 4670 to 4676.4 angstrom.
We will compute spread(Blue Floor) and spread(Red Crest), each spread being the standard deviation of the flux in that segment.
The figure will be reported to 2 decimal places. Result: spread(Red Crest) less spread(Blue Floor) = 0.00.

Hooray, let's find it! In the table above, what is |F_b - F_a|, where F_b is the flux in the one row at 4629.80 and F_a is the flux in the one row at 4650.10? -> 0.24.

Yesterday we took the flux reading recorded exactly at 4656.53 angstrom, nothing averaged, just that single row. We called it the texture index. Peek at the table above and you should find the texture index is 5.225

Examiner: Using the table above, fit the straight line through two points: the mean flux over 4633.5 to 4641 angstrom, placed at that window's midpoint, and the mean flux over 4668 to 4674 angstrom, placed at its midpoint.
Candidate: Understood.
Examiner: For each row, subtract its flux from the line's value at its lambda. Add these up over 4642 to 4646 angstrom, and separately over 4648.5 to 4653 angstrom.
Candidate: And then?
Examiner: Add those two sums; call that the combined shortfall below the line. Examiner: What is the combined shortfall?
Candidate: -0.9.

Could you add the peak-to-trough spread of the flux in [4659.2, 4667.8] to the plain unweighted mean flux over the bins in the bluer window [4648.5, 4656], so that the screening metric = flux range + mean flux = 5.84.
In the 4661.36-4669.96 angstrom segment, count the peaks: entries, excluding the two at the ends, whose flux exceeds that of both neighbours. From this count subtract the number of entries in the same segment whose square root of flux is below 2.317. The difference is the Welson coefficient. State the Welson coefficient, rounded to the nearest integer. 0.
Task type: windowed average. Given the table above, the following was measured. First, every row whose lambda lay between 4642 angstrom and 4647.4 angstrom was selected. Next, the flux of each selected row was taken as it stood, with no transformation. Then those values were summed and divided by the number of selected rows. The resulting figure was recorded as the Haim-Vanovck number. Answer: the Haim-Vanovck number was 5.47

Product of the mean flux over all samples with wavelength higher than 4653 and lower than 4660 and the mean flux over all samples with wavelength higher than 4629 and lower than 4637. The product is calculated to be 28.1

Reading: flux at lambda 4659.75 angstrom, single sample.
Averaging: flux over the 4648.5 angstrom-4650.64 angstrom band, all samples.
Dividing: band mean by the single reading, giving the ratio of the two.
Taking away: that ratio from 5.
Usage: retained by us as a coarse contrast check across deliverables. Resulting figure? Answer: 4.02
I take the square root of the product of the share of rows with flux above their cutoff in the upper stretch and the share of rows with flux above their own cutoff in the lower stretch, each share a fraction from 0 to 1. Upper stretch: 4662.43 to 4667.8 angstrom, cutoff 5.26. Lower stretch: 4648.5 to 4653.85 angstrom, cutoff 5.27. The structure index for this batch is 0.63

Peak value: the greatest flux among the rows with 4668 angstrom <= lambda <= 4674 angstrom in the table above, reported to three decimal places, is 5.425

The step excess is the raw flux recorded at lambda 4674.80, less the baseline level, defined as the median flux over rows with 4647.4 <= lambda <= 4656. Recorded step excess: 0.0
